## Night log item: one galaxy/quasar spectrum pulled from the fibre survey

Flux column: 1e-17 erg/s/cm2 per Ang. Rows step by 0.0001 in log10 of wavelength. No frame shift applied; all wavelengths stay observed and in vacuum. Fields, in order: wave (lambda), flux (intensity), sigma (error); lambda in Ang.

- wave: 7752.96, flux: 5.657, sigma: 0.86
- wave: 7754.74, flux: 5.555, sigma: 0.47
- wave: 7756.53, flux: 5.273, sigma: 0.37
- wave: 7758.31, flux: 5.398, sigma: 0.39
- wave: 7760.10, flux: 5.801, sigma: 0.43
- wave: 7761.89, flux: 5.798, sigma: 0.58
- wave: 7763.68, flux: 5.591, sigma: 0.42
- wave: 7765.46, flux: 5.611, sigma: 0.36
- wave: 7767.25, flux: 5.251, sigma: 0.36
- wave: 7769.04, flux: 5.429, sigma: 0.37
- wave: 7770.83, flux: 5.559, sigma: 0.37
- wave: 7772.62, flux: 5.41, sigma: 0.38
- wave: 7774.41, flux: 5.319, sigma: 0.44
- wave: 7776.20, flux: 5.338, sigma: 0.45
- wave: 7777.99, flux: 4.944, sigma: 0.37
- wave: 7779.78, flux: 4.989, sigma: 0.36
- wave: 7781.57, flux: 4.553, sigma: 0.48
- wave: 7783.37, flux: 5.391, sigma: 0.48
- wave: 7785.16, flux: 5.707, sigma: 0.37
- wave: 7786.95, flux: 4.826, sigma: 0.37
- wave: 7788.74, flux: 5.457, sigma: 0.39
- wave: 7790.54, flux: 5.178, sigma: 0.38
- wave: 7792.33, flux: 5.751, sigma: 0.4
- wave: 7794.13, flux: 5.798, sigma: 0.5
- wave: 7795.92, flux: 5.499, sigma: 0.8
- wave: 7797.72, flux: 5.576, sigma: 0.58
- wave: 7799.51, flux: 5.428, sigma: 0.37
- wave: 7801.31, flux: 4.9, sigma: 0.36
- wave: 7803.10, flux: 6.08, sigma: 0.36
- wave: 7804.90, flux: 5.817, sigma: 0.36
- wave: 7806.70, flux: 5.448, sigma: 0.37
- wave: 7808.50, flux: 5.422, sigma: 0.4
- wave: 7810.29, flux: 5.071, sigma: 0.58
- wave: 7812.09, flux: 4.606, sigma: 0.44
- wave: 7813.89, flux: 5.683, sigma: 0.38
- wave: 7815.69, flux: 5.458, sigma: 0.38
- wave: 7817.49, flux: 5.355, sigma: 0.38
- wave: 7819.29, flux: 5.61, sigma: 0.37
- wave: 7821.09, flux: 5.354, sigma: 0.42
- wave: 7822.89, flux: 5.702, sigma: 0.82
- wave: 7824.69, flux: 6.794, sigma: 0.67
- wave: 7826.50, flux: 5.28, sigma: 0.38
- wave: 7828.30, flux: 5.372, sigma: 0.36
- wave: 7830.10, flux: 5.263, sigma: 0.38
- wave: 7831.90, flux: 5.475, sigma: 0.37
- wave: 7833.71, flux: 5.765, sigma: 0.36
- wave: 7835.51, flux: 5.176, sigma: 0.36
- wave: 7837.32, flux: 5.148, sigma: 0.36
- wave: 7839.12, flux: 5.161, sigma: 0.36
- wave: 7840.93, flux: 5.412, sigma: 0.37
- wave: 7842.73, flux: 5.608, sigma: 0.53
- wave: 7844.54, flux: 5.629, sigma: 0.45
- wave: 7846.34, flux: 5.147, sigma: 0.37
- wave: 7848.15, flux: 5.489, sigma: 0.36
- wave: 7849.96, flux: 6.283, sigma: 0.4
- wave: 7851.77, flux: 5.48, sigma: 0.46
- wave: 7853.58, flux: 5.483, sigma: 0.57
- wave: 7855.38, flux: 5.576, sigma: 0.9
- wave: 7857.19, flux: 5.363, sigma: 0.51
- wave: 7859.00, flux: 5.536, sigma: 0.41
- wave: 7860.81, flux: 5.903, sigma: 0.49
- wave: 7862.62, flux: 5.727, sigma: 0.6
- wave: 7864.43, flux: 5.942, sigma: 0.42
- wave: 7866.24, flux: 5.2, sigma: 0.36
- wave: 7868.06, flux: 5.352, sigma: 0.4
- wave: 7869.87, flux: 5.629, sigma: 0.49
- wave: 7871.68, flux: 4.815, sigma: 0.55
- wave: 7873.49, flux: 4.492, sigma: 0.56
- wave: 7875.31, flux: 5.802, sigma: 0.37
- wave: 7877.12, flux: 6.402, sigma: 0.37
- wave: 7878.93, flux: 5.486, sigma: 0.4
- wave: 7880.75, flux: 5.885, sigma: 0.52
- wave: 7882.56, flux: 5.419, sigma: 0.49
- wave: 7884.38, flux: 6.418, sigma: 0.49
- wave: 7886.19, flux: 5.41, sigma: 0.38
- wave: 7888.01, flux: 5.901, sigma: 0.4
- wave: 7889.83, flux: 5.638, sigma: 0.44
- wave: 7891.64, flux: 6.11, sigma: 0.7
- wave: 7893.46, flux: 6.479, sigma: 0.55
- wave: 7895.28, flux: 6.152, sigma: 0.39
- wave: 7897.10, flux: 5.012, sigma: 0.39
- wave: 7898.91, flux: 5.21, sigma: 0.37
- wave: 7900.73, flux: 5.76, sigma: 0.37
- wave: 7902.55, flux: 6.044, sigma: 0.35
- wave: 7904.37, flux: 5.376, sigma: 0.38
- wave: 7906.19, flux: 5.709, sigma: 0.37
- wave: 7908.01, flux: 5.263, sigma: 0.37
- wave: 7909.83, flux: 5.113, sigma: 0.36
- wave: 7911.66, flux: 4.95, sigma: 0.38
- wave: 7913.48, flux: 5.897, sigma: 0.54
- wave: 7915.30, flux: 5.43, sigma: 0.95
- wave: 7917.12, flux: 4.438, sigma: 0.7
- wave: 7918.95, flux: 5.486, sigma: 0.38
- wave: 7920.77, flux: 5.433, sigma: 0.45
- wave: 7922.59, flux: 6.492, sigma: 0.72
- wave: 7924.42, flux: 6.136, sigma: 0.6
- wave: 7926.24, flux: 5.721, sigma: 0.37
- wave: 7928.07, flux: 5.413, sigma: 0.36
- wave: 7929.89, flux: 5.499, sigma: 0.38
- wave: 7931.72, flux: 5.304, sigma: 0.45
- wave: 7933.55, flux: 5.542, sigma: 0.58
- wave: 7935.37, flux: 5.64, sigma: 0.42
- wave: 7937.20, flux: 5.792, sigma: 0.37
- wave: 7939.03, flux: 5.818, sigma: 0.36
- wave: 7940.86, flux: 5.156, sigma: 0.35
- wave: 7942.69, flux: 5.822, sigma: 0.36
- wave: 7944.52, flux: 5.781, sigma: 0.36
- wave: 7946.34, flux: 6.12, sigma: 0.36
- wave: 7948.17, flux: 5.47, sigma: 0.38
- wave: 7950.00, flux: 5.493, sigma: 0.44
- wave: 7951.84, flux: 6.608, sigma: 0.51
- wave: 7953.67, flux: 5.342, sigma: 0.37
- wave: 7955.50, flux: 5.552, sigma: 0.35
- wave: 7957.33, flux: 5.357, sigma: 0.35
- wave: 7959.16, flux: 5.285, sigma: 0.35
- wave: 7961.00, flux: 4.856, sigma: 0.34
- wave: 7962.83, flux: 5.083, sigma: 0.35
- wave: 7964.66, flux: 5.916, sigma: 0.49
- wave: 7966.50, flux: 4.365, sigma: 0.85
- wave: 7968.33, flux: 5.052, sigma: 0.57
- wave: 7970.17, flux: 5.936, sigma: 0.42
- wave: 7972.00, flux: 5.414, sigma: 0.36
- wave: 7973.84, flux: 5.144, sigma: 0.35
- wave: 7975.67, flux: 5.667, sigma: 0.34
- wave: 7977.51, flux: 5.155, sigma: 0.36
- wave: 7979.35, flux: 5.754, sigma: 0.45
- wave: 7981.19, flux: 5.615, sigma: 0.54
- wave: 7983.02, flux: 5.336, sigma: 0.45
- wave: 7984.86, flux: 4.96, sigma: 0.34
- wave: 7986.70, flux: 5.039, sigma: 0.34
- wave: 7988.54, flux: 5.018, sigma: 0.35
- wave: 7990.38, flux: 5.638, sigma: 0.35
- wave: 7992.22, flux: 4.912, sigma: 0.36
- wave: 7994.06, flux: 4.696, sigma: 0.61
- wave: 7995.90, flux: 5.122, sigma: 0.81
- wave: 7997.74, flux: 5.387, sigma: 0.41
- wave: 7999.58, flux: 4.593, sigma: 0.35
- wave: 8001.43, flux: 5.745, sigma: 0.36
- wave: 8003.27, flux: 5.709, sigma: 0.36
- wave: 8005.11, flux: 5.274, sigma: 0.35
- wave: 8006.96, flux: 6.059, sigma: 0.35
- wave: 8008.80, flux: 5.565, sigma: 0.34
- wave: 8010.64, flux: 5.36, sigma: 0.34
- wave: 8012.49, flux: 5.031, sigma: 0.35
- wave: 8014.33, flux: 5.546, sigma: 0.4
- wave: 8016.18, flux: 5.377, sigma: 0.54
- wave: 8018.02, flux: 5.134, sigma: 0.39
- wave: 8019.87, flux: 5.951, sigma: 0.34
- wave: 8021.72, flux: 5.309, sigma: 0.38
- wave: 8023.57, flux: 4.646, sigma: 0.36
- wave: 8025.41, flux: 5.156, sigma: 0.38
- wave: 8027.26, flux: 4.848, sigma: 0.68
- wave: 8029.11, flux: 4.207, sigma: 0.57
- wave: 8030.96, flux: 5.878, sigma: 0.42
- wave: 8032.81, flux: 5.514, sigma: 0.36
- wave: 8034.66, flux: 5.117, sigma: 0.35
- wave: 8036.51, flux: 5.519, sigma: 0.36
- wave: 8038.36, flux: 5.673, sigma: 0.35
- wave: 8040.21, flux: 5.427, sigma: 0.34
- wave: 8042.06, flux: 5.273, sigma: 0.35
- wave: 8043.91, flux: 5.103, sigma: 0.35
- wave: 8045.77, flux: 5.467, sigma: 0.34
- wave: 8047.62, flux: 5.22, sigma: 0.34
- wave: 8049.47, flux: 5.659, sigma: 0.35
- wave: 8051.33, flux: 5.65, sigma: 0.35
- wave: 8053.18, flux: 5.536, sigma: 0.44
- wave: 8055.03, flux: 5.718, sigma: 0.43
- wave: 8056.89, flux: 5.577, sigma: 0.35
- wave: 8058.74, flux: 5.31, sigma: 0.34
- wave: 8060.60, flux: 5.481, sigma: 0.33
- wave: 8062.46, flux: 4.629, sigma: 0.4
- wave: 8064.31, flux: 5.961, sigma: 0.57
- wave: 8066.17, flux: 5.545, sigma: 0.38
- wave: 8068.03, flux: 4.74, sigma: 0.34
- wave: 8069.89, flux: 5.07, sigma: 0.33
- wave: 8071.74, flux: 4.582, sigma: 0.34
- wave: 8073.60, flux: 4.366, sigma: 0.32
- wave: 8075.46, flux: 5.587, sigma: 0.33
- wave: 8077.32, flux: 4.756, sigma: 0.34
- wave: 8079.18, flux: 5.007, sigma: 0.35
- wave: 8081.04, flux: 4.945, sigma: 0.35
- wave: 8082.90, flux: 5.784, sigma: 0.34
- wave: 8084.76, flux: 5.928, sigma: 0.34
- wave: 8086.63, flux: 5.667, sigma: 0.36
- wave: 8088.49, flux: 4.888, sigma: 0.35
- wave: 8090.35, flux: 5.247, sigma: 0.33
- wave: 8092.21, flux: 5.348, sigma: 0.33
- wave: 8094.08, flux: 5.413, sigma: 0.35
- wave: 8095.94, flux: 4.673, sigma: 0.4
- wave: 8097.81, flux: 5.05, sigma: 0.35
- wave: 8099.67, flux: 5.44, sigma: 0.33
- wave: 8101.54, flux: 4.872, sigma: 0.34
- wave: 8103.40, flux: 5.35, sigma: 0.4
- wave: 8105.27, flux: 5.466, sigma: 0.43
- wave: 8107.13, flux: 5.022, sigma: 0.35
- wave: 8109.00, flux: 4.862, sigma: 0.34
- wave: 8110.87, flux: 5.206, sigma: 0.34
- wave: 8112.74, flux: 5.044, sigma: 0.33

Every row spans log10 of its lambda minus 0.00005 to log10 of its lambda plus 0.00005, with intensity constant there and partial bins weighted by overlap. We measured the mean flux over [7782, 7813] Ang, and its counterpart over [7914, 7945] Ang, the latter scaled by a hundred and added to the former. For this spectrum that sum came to 564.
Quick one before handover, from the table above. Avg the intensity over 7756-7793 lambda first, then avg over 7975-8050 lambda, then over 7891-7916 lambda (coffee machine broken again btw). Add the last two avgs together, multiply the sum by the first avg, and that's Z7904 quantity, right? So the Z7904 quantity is 58.5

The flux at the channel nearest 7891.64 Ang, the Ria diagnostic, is 6.11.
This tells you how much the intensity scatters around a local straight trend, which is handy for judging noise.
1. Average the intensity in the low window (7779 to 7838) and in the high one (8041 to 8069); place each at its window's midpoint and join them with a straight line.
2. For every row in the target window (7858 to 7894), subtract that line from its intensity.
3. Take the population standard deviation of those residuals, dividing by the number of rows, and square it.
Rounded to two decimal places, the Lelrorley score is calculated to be 0.24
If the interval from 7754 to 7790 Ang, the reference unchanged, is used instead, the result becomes 0.10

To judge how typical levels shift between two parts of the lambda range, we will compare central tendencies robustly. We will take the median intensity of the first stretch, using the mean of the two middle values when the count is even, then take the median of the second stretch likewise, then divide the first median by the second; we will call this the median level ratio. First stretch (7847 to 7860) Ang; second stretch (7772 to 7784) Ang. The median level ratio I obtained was 1.03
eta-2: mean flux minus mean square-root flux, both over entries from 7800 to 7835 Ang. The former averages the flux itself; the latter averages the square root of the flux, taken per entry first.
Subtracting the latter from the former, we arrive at 3.15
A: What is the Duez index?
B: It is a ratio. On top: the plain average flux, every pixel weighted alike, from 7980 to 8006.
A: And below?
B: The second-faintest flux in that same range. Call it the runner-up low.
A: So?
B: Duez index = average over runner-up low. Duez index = 1.11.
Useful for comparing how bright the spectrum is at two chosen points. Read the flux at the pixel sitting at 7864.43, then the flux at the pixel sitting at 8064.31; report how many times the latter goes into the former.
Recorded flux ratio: 1.00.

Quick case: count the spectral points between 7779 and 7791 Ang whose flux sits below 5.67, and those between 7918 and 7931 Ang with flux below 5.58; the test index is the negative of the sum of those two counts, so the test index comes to -10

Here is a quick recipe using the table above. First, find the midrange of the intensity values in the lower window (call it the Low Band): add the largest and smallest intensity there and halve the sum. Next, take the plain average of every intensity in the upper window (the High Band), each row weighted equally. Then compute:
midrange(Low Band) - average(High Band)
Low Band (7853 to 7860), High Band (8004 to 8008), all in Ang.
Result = -0.20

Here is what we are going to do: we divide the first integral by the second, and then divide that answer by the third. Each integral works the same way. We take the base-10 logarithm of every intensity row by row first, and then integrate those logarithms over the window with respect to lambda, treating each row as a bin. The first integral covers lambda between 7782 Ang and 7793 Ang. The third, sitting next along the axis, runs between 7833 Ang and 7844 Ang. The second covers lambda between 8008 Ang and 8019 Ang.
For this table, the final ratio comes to 0.124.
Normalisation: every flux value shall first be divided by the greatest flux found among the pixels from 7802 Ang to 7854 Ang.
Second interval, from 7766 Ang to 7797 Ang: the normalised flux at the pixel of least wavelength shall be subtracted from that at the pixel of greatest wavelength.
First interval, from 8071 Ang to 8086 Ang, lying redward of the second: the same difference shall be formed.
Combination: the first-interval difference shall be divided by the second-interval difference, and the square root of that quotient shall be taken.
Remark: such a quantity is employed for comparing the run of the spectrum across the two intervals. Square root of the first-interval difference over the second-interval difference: 2.3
